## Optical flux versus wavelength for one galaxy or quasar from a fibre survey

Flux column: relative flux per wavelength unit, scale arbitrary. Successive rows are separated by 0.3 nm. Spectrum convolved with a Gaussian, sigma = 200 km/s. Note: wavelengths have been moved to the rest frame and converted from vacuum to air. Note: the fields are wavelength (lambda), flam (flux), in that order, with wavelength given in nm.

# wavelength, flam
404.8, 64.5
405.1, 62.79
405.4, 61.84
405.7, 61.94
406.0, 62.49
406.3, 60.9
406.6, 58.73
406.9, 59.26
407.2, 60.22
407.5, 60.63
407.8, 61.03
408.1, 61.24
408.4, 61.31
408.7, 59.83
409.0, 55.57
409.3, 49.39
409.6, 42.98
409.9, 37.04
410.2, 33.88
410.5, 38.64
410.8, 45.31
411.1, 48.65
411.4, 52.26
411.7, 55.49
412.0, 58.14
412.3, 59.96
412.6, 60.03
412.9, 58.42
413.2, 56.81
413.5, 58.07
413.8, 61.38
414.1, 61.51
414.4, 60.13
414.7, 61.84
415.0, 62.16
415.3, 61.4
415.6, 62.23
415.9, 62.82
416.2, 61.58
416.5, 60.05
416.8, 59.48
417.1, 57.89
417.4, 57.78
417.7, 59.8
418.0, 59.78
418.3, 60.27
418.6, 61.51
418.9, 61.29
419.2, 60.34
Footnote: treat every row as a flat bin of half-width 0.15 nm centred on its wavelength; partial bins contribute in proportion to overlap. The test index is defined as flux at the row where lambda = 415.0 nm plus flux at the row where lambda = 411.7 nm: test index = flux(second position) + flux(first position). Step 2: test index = 118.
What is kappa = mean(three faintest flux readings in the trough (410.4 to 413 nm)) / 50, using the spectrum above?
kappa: 0.88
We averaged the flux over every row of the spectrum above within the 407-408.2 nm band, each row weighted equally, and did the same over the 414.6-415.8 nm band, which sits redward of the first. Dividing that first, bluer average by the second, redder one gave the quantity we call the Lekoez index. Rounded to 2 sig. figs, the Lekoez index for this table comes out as 0.98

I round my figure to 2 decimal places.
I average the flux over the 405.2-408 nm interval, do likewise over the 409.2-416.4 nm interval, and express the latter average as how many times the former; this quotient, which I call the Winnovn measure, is 0.90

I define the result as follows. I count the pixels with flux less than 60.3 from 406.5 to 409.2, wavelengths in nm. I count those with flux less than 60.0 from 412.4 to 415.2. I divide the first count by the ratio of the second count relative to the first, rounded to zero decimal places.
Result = 8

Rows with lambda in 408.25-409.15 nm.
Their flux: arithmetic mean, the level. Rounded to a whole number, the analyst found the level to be 59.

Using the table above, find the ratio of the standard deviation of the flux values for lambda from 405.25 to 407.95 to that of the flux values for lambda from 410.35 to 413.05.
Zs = 0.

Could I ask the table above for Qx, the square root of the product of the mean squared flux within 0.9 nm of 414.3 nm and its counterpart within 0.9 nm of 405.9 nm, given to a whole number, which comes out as 3741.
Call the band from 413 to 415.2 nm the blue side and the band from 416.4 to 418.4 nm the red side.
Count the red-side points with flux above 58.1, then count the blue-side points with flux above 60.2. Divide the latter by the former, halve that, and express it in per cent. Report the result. 40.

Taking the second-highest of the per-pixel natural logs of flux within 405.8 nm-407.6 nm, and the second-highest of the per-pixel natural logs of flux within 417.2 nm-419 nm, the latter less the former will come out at 0.01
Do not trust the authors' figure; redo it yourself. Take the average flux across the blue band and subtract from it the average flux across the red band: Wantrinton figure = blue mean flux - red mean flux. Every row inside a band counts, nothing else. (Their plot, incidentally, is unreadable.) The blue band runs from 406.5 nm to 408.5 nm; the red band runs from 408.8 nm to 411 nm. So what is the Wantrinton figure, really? 17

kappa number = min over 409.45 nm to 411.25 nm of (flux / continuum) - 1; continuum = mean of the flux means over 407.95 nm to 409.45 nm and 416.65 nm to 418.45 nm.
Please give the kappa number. -0.42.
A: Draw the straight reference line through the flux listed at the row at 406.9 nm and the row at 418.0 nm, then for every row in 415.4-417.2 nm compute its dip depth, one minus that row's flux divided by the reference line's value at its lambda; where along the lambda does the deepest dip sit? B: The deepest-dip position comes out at 417.1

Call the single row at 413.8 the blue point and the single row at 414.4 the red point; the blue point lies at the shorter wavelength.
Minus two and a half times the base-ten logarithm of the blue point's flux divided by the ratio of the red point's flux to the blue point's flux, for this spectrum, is -4.49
